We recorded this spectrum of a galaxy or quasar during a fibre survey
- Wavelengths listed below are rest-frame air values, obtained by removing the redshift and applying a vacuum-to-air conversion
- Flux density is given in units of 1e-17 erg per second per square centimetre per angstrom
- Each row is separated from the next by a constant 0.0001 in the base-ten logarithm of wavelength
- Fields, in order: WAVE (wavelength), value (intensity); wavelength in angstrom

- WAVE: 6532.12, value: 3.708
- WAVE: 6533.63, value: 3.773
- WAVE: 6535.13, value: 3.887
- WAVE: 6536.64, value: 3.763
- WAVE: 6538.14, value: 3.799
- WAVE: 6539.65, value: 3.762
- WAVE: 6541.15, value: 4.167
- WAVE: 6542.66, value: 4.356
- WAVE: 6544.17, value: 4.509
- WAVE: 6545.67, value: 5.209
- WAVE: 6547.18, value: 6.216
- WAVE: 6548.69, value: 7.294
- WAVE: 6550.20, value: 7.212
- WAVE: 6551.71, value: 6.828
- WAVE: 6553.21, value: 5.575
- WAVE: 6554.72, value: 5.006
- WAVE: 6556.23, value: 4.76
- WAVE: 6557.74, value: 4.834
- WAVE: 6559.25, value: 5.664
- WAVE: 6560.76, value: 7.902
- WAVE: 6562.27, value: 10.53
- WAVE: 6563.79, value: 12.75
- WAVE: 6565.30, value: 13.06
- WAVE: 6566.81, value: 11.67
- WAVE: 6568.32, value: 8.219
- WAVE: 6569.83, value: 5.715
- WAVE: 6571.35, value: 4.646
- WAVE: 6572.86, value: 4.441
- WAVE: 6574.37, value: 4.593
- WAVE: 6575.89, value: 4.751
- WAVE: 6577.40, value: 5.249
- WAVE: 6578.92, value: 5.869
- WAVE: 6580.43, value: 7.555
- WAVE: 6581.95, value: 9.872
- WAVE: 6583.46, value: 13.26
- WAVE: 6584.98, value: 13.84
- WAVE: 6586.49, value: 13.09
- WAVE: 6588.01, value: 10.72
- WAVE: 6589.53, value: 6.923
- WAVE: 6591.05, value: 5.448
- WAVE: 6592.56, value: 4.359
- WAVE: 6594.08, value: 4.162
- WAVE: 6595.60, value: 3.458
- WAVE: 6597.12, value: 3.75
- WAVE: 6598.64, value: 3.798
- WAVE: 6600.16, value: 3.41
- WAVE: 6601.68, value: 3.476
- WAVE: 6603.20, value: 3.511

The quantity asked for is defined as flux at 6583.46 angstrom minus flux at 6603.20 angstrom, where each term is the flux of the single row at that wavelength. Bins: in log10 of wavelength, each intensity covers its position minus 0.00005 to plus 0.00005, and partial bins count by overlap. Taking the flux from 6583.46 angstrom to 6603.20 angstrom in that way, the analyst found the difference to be 9.7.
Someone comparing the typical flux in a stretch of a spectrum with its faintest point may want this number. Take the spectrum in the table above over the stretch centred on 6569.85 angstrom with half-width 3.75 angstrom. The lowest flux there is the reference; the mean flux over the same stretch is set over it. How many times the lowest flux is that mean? 1.56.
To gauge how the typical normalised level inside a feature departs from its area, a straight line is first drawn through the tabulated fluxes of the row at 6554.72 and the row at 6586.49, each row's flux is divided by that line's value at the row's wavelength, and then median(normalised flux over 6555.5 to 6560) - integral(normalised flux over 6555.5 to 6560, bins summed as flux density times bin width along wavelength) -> -3.1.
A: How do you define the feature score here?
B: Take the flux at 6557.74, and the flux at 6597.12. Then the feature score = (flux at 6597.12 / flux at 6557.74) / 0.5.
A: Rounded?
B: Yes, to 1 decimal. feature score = 1.6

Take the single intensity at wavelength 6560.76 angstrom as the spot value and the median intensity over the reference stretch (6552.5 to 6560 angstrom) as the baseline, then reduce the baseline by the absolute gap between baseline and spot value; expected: 2.1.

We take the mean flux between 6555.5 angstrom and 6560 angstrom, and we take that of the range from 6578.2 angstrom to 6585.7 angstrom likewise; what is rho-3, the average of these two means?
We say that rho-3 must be 8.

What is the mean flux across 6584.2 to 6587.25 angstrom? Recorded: 13.5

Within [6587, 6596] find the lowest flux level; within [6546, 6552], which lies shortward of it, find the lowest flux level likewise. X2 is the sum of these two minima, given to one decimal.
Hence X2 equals 9.7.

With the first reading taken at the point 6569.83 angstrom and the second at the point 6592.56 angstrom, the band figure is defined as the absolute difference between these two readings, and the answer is 1.36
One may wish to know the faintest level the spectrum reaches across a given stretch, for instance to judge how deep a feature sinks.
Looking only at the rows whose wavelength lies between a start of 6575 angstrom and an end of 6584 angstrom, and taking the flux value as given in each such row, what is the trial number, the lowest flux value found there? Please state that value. 4.751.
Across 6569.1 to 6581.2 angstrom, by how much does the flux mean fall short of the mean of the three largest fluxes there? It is 1.03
